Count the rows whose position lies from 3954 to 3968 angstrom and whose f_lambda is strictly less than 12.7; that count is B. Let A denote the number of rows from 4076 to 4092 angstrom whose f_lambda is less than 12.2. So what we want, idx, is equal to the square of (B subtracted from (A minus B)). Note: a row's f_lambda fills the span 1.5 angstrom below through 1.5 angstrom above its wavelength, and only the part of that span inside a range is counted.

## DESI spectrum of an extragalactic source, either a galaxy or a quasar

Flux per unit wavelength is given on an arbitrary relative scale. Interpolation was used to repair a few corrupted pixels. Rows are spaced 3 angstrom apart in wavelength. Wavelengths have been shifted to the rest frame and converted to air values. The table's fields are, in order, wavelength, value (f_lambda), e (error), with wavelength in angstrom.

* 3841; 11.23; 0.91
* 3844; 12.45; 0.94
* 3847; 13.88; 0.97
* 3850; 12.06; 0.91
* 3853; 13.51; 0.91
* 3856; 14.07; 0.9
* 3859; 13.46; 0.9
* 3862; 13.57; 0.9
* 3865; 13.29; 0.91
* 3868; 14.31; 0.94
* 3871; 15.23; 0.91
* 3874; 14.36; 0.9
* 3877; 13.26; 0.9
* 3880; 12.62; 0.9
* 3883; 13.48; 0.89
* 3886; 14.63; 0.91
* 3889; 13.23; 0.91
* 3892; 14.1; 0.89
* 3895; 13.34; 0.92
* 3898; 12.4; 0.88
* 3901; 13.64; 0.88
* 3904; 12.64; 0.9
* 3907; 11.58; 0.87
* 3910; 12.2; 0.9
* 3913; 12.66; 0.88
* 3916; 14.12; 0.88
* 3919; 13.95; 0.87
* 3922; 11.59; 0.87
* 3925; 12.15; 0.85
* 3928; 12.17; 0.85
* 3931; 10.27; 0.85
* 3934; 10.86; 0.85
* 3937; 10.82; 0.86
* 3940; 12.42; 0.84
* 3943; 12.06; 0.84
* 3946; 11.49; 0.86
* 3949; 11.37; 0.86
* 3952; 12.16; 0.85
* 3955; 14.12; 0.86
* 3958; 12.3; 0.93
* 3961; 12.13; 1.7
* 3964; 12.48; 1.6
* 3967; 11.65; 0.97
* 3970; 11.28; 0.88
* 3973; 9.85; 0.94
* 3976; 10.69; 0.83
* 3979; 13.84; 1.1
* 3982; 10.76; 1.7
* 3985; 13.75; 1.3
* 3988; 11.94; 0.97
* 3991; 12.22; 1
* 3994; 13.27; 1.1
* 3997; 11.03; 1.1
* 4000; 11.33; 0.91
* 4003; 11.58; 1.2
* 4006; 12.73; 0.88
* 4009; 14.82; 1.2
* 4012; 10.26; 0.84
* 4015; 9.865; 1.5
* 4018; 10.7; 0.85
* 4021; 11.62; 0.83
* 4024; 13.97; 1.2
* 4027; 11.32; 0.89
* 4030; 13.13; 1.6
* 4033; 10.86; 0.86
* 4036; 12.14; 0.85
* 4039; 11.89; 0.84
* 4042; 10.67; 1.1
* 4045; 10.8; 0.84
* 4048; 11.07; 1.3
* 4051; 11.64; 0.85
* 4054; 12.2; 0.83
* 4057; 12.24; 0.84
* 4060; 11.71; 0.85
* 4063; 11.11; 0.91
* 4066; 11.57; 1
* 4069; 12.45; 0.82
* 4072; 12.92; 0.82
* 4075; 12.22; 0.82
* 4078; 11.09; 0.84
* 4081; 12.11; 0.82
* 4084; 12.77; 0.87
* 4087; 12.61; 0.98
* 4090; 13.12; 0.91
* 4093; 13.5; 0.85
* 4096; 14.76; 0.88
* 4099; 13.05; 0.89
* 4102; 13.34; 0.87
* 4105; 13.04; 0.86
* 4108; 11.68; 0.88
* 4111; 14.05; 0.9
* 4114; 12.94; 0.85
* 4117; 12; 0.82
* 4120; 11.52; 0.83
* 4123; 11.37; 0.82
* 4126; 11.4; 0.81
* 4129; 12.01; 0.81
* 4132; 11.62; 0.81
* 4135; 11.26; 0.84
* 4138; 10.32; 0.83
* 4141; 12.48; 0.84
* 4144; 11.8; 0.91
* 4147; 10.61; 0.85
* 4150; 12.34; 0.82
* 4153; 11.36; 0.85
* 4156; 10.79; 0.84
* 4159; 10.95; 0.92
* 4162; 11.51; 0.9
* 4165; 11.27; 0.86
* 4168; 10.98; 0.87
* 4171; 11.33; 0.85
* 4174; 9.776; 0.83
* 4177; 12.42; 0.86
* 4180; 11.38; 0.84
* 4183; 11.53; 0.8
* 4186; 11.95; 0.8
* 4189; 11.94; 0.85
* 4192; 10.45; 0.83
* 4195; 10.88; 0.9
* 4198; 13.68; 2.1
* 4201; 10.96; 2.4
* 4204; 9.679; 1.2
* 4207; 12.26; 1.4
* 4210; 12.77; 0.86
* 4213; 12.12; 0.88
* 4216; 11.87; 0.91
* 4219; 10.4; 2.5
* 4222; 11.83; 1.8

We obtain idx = 36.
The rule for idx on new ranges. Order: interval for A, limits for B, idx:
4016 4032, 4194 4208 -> 25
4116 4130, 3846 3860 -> 9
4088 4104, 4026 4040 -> 64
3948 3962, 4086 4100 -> 1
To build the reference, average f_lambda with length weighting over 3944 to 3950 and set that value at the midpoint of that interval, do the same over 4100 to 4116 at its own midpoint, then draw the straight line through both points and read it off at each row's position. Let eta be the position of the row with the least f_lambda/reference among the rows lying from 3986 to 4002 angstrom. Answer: 3997 angstrom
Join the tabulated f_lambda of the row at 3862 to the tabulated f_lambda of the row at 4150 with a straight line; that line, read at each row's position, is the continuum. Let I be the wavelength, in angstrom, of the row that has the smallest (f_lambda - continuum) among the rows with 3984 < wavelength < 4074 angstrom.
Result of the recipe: 4015 angstrom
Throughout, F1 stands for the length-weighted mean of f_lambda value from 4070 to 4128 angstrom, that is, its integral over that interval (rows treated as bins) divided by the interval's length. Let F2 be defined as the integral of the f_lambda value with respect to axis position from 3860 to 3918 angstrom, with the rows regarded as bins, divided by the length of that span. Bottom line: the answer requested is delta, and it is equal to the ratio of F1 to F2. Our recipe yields 0.94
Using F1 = 12.6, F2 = 13.4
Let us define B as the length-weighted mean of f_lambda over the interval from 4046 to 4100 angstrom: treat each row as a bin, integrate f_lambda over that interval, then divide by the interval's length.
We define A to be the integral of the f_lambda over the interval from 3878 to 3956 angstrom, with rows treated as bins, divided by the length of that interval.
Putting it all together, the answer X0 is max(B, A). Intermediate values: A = 12.5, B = 12.3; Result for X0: 12.5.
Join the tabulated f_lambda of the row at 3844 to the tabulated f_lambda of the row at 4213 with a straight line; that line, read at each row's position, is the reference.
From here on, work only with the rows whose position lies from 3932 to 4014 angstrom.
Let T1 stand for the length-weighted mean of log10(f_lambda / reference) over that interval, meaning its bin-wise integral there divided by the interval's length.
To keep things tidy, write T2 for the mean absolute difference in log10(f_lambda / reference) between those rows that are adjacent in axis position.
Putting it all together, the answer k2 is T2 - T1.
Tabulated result 0.063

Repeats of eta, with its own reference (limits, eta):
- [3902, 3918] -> 3907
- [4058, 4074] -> 4063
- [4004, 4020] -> 4015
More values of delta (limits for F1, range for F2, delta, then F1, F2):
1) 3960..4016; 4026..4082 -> 1.01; 11.9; 11.7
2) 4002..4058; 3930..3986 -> 1.00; 11.8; 11.8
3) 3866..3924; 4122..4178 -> 1.18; 13.3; 11.3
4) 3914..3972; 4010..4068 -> 1.04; 12.1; 11.6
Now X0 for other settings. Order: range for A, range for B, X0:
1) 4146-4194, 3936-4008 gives 12.0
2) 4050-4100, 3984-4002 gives 12.4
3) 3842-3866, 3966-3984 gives 13.2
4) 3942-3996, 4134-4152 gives 12.1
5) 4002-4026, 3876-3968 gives 12.5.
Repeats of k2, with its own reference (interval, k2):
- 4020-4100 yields 0.037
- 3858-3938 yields 0.011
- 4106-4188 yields 0.054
